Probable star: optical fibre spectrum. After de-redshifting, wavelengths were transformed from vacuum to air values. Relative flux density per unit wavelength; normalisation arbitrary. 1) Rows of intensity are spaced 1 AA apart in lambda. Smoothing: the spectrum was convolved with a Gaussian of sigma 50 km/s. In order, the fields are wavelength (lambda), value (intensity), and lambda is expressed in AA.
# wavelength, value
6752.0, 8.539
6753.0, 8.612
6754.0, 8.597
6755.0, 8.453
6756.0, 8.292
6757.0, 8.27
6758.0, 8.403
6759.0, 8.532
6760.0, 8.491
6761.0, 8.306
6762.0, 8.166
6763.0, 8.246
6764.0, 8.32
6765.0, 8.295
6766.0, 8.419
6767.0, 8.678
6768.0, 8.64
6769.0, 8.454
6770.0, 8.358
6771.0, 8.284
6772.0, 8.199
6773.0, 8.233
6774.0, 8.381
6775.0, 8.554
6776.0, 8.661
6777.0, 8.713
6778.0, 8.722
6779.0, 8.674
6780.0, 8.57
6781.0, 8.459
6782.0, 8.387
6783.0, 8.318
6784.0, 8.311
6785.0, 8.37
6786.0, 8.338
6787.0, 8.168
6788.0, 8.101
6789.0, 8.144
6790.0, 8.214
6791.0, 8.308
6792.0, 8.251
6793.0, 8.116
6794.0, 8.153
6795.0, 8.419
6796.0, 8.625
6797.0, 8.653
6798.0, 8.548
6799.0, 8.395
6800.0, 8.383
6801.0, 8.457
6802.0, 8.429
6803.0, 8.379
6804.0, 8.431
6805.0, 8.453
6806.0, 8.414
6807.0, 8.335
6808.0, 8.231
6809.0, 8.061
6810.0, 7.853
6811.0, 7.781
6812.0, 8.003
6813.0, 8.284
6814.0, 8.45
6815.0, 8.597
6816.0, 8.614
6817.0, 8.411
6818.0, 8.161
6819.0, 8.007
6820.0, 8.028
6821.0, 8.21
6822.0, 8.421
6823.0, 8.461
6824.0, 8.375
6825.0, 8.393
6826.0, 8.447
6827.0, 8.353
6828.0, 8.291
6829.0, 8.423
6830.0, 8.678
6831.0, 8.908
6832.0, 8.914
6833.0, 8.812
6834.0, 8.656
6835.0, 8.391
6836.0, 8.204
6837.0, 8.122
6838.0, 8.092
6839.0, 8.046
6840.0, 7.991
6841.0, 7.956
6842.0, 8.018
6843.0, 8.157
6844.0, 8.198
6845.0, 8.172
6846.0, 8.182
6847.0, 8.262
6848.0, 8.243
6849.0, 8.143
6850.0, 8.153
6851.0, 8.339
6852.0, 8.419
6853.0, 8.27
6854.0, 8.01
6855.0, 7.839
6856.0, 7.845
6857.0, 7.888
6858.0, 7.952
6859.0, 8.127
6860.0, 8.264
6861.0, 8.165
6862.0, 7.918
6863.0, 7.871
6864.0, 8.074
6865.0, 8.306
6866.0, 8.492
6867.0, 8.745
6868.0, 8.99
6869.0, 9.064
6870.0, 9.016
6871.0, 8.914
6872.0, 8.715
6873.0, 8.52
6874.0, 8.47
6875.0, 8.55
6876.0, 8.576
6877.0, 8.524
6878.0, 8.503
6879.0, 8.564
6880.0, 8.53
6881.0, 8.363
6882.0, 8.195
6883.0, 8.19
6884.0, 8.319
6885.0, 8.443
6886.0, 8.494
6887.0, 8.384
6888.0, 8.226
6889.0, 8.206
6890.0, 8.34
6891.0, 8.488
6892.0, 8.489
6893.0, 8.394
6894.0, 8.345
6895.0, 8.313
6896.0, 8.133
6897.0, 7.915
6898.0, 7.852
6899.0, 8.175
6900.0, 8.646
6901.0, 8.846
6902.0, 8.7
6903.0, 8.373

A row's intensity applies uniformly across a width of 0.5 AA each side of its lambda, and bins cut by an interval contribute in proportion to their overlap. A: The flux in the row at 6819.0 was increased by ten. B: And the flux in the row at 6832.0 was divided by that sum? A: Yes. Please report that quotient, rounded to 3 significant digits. 0.495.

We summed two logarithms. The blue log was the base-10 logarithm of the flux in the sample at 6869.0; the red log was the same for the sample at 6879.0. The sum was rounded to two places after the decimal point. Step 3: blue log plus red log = 1.89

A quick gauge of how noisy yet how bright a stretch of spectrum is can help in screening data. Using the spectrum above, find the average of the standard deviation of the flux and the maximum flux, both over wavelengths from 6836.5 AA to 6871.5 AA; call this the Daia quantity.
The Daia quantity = 4.70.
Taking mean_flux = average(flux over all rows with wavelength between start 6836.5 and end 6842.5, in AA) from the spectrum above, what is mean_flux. 8.04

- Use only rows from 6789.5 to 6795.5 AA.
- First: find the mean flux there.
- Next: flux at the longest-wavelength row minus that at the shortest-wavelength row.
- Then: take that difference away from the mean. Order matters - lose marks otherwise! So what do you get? 8.04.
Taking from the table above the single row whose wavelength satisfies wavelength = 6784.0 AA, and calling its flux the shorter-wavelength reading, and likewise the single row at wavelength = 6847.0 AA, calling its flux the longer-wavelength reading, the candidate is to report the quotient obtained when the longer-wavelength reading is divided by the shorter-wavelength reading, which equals 0.99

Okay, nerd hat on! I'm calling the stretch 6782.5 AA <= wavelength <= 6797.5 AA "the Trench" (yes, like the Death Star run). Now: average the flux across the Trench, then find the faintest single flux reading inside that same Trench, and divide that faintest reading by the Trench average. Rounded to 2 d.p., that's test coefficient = 0.98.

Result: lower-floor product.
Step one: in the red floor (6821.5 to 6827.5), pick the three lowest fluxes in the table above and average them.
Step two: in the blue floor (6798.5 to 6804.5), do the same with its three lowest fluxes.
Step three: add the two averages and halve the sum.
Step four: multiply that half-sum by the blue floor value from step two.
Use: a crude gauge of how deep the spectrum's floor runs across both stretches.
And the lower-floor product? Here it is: 70.3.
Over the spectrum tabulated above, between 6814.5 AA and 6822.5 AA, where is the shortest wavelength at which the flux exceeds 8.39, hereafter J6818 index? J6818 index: 6815.0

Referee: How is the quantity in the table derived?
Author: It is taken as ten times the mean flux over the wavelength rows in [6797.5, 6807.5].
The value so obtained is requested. 84.2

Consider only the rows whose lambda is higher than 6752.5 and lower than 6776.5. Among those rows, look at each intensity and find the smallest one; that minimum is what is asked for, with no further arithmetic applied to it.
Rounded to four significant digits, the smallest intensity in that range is 8.166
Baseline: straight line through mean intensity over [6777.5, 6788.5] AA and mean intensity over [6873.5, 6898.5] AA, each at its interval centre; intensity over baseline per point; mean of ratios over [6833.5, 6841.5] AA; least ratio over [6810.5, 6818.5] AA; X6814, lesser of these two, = 0.93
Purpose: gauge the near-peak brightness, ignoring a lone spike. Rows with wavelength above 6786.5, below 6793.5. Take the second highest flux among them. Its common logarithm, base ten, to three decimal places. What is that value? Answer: 0.917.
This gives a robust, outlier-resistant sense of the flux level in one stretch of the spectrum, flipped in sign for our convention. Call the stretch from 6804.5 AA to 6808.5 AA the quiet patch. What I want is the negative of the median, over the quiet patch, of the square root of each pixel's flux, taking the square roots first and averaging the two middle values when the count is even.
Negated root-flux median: -2.89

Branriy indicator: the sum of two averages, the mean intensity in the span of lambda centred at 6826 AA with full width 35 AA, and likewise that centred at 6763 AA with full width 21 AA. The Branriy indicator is 16.7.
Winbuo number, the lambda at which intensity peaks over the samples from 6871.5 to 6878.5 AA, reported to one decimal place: 6872.0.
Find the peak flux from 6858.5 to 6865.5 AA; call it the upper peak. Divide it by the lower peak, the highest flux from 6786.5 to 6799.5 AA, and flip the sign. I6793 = -0.96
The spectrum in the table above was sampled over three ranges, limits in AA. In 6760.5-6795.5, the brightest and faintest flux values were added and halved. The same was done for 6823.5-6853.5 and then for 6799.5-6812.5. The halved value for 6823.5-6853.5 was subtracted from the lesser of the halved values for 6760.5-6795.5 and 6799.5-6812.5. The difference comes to -0.32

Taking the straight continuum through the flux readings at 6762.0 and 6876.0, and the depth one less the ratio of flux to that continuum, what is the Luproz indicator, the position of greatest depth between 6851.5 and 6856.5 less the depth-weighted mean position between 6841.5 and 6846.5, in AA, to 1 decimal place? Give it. 11.2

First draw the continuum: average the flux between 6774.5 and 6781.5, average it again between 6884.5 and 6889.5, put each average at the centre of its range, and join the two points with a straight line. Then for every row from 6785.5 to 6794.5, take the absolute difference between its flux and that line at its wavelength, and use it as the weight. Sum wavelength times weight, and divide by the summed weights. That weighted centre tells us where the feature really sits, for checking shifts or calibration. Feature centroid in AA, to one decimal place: 6790.1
